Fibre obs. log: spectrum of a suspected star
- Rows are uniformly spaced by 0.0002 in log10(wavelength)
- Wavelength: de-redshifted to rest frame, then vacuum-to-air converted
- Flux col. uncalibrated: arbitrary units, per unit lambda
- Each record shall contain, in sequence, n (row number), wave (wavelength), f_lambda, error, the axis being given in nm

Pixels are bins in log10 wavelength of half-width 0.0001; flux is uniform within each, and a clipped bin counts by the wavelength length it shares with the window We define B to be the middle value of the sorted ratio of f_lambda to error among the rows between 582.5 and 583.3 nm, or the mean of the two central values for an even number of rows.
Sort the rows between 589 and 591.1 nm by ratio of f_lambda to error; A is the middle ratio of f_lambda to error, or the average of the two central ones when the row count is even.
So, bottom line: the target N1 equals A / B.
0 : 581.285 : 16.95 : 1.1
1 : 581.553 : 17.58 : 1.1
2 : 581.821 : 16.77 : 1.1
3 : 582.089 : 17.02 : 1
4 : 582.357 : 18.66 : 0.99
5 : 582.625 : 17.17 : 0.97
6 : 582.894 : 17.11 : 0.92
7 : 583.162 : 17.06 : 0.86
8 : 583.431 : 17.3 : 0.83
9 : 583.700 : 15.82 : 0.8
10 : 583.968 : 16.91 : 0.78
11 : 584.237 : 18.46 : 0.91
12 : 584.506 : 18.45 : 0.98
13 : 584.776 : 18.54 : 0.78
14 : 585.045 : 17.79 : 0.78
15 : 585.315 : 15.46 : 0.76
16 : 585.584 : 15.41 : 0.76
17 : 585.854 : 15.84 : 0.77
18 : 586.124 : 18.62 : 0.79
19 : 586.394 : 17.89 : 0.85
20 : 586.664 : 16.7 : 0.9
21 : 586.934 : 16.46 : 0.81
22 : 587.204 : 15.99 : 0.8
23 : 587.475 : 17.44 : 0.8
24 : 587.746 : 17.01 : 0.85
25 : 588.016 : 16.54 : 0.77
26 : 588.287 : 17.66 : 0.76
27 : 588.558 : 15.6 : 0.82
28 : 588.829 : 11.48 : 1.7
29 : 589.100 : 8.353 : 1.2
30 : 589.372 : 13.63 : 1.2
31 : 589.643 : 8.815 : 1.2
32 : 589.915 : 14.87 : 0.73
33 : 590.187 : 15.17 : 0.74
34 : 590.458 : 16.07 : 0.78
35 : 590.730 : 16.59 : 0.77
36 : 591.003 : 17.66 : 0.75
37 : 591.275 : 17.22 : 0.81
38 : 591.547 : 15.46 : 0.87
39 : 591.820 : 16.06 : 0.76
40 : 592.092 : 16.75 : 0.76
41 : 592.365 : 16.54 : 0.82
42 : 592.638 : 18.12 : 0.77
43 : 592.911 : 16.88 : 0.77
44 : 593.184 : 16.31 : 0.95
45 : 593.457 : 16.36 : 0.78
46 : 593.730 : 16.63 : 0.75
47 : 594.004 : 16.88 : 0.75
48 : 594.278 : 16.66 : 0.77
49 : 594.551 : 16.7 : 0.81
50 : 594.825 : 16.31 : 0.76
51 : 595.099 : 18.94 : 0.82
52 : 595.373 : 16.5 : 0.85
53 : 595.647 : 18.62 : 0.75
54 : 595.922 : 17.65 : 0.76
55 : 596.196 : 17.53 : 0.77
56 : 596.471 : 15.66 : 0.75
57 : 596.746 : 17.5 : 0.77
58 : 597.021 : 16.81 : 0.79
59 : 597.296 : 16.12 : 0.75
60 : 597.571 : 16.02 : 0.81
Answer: 1.10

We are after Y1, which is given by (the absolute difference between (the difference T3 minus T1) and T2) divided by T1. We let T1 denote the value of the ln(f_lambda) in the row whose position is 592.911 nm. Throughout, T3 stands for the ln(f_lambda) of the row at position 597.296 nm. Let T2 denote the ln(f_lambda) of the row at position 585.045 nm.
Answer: 1.03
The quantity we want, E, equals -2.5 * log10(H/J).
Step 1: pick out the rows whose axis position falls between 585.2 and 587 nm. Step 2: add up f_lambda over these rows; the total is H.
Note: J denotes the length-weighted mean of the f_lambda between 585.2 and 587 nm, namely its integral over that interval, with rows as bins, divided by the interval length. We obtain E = -2.11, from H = 116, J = 16.7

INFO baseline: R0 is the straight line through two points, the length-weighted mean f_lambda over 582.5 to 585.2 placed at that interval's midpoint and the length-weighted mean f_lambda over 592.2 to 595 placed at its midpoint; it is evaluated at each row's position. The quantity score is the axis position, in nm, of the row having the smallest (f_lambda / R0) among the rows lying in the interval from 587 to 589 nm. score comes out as 588.829 nm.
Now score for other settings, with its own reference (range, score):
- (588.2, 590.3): 589.100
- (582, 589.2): 589.100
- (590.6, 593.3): 591.547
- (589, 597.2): 589.100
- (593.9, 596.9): 596.471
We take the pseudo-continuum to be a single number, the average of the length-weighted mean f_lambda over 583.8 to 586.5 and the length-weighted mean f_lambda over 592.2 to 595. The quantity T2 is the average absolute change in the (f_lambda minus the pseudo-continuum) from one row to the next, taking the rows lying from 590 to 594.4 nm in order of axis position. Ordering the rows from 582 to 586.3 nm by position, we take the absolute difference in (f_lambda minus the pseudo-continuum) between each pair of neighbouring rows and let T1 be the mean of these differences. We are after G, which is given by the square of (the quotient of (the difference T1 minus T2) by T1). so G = 0.1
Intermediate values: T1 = 0.9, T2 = 0.69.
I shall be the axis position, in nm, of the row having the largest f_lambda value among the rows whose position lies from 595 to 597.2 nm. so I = 595.099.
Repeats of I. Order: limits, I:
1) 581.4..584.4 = 582.357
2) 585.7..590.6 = 586.124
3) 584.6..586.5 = 586.124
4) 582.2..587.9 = 582.357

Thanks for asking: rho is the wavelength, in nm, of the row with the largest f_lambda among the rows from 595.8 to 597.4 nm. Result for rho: 595.922 nm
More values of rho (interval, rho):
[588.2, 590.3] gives 588.287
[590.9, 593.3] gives 592.638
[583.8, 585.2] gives 584.776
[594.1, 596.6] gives 595.099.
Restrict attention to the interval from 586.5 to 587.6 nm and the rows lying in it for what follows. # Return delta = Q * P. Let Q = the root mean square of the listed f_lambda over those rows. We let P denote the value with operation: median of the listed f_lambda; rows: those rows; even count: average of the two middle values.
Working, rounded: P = 16.58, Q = 16.7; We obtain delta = 276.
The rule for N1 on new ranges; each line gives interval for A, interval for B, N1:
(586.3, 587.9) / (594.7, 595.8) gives 0.91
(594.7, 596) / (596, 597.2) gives 1.05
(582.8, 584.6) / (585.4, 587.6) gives 0.97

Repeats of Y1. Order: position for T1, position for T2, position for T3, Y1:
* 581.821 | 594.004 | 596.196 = 0.99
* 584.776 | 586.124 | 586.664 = 1.04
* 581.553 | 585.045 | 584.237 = 0.99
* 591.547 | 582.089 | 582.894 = 1.00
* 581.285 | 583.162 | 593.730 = 1.01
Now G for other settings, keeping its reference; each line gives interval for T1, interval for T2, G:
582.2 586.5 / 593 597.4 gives 0.0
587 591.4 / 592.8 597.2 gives 0.3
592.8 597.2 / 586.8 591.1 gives 1.5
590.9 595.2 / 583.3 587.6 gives 0.1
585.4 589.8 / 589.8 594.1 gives 0.4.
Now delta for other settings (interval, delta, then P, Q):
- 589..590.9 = 204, 14.87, 13.7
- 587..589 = 266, 16.54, 16.1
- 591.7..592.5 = 272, 16.54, 16.5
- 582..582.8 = 303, 17.17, 17.6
